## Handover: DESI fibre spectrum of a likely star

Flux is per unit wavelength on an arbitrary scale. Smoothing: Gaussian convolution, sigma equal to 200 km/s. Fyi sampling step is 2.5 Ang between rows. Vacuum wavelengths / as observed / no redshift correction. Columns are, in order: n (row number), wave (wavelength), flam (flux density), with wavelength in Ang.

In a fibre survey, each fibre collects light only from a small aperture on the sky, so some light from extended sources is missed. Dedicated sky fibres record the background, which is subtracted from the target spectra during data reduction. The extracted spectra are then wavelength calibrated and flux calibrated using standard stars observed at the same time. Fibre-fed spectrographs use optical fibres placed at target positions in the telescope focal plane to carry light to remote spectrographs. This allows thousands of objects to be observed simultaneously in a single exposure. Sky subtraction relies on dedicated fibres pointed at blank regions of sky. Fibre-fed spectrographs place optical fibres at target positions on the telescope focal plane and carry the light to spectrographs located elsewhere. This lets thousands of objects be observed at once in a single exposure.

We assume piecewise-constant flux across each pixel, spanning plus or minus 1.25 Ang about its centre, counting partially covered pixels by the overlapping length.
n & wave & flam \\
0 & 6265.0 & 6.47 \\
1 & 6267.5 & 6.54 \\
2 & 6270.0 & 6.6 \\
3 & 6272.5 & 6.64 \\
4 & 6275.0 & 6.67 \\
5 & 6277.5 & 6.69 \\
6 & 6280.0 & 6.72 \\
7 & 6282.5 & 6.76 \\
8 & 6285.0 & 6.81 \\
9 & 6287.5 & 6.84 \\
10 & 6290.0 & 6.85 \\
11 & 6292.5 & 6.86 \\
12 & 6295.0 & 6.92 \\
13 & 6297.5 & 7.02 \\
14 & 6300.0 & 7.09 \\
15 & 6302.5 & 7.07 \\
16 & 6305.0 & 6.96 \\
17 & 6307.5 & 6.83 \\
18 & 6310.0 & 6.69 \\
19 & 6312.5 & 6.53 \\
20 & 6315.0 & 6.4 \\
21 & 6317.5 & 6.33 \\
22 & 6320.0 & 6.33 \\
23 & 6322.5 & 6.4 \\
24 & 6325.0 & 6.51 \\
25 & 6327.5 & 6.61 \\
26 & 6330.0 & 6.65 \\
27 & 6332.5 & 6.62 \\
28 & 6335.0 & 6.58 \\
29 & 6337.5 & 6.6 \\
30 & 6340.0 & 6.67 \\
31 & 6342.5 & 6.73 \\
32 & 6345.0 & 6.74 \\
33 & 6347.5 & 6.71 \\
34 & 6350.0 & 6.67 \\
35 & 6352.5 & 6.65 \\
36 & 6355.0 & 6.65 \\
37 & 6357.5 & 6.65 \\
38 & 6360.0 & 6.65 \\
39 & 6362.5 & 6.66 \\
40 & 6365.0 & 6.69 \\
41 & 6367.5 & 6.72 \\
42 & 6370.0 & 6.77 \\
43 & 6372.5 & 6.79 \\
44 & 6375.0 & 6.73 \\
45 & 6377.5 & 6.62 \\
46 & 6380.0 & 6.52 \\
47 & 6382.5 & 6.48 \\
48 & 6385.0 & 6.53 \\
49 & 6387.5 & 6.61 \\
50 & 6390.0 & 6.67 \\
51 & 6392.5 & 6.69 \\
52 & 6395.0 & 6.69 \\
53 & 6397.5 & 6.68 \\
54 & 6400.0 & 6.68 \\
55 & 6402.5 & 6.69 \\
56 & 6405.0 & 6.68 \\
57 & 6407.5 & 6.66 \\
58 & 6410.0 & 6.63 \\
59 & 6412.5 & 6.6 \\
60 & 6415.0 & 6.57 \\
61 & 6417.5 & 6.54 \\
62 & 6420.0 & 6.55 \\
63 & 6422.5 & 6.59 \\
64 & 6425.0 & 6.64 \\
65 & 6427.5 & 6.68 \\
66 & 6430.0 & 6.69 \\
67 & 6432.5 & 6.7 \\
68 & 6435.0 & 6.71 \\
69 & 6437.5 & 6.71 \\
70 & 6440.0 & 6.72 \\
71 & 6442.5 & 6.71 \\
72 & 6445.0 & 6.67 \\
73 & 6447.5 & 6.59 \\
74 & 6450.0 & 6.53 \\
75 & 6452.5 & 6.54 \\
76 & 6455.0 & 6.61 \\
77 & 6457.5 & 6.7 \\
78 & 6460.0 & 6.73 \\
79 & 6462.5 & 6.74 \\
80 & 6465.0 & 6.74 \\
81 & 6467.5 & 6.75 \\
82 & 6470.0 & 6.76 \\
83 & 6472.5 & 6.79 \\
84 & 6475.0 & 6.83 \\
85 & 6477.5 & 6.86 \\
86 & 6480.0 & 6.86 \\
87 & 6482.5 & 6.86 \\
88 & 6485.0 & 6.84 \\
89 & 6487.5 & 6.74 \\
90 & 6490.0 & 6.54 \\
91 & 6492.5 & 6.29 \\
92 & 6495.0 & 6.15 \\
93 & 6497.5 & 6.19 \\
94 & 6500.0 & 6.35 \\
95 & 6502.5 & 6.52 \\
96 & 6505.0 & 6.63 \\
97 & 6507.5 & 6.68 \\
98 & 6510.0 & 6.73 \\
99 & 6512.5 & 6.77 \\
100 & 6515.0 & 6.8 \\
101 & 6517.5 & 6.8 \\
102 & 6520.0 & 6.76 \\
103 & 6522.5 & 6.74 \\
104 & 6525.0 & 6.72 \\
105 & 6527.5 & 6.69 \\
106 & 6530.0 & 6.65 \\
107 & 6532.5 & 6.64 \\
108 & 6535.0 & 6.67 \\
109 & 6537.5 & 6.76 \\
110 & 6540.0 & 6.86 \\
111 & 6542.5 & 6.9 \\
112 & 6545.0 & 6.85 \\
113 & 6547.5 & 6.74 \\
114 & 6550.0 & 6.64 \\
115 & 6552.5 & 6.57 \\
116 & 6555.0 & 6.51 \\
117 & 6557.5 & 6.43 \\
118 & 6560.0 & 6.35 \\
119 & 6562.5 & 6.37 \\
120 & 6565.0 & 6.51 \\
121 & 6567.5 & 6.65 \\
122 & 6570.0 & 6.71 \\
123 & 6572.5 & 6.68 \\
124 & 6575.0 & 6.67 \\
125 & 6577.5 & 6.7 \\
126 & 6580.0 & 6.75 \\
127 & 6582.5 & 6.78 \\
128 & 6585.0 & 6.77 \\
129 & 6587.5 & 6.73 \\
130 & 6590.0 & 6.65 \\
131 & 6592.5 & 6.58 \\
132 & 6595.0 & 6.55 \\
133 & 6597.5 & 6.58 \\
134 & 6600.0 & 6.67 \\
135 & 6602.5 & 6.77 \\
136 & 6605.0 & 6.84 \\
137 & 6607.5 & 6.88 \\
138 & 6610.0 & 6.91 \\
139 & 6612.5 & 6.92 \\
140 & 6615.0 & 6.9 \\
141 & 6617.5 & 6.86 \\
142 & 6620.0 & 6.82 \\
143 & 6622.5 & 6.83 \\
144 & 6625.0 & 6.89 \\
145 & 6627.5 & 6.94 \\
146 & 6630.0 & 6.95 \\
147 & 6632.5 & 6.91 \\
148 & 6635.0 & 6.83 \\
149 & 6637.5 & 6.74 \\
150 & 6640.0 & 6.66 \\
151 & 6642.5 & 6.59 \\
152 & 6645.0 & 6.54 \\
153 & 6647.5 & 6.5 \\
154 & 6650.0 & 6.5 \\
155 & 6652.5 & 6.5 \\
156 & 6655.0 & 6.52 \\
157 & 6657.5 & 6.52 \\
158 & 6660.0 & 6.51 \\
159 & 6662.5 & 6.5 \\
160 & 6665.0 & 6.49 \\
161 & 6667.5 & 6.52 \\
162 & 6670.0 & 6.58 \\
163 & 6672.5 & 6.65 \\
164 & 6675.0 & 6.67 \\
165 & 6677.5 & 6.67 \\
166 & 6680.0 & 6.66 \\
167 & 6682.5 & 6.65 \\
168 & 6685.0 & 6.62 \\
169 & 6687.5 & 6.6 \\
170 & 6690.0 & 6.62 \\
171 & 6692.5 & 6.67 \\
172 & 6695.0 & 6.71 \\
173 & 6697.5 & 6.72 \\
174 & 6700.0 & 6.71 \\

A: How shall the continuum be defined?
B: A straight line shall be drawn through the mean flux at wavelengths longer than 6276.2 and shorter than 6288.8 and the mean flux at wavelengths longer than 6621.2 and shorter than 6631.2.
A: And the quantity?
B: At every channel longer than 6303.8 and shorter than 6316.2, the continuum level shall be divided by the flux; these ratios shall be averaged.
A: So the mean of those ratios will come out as 1.01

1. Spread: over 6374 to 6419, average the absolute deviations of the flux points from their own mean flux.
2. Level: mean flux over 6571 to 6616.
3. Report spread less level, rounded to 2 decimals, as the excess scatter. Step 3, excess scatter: -6.68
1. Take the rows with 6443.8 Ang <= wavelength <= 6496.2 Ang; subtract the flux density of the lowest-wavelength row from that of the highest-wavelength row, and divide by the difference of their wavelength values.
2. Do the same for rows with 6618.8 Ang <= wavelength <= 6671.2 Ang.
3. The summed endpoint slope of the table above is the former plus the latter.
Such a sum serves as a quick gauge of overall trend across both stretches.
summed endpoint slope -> -0.015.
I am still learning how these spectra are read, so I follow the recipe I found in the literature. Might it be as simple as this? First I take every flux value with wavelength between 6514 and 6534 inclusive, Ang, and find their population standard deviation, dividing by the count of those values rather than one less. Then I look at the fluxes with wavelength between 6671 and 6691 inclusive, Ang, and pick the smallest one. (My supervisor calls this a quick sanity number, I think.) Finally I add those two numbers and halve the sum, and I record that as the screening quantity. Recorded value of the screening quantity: 3.33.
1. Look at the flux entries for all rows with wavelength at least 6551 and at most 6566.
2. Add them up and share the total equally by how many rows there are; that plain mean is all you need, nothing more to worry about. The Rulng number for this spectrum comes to 6.46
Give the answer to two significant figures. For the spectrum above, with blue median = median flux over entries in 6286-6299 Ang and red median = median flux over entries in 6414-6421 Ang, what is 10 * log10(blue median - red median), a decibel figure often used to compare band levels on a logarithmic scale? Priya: -5.1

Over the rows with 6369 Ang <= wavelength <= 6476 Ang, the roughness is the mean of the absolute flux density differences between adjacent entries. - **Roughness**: 0.033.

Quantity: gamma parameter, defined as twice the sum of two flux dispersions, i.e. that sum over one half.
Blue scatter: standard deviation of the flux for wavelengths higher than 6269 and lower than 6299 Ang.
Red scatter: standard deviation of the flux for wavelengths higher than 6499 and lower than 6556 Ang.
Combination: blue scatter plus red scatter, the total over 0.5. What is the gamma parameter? 0.5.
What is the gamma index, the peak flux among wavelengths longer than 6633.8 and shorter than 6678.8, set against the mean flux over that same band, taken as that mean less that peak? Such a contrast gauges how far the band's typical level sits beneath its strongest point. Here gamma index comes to -0.25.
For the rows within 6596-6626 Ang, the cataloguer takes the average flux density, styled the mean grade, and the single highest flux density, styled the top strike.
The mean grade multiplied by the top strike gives 47.2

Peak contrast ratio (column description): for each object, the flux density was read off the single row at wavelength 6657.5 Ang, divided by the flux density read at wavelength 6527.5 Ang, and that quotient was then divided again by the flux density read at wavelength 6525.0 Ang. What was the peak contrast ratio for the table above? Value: 0.145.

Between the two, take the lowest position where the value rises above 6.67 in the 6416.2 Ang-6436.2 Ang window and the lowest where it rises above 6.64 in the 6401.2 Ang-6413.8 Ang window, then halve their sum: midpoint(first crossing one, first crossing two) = 6415.0 Ang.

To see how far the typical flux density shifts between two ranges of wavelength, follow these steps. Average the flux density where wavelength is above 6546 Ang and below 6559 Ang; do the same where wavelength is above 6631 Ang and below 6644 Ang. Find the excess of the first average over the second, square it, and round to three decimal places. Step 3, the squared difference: 0.028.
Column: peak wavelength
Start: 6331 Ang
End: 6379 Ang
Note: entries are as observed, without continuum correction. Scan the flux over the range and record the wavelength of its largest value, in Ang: 6372.5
